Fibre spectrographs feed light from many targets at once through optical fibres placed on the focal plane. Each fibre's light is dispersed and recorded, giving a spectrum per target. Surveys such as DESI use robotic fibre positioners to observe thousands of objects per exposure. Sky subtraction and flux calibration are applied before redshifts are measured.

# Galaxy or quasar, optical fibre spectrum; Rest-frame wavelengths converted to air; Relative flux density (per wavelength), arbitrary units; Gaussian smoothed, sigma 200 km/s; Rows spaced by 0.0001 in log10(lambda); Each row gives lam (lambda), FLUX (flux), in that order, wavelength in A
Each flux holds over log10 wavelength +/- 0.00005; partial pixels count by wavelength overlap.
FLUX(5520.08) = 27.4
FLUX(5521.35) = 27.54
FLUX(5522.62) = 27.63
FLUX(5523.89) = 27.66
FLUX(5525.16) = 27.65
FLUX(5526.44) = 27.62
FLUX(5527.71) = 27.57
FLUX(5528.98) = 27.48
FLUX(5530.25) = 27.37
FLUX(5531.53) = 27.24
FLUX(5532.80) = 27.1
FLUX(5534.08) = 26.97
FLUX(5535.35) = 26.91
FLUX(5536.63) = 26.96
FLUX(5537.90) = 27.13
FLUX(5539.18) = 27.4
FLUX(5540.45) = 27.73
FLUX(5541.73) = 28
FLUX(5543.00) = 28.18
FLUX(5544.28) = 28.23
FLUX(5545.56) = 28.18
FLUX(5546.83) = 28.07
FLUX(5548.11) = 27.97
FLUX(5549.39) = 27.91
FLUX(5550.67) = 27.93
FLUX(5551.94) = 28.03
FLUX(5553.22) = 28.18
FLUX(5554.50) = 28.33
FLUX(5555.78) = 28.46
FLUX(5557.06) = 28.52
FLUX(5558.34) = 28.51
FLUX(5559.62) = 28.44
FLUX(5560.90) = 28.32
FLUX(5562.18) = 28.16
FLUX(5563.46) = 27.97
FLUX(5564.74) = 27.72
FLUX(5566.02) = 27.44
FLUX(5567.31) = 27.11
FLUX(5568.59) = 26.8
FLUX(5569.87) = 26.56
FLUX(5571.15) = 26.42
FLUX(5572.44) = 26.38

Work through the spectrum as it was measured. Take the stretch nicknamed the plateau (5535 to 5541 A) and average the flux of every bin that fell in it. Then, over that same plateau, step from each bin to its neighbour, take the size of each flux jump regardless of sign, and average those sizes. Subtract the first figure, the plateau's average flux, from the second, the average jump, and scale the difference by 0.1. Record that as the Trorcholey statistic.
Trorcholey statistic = -2.70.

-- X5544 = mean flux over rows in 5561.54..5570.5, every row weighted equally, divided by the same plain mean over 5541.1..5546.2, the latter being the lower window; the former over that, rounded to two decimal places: 0.97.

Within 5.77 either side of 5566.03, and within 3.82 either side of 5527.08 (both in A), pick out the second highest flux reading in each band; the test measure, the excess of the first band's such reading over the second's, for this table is 0.51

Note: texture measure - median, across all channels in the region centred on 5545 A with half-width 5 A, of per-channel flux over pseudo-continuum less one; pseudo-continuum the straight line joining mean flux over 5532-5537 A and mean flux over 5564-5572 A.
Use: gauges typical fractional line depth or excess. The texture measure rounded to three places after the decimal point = 0.039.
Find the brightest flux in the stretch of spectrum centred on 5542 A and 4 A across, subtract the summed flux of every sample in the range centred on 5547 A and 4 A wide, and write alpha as -56.0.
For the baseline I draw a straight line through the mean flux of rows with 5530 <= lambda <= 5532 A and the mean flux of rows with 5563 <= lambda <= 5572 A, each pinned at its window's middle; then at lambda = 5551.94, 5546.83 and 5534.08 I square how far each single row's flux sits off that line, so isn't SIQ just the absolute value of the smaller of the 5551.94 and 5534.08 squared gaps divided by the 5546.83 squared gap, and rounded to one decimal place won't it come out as 0.1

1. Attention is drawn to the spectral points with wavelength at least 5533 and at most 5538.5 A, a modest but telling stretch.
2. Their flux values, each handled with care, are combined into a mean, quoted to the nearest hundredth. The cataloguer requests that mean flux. 26.99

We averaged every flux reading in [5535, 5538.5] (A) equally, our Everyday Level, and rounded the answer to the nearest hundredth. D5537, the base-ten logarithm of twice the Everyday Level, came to 1.73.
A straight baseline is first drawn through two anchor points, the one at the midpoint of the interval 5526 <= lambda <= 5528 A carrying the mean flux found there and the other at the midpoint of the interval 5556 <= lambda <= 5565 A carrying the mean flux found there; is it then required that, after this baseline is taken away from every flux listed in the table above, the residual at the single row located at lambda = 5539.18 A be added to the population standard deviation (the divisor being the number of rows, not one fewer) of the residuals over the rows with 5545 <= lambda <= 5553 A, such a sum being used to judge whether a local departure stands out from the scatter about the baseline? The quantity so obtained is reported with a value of -0.3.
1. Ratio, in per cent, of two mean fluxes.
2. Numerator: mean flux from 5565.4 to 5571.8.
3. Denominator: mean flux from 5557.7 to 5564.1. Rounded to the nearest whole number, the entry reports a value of 95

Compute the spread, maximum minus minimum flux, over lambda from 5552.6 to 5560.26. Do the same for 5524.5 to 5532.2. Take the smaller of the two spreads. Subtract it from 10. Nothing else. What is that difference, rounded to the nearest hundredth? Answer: 9.66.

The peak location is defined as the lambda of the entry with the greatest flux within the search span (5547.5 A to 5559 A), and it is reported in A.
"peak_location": 5557.06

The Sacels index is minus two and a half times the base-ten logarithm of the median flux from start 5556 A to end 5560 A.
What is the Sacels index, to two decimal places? -3.64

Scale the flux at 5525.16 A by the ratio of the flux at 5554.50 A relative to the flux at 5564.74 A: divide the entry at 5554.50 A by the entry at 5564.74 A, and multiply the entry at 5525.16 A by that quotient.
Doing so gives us 28.3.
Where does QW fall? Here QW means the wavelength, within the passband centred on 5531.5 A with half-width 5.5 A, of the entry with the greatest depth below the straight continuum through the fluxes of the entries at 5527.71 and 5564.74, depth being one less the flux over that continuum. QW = 5535.35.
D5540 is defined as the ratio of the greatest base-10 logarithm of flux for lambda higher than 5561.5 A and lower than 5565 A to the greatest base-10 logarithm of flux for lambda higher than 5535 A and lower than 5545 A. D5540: 1.00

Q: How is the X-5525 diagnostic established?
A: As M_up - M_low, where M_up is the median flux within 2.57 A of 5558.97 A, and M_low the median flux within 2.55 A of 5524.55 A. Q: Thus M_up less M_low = 0.8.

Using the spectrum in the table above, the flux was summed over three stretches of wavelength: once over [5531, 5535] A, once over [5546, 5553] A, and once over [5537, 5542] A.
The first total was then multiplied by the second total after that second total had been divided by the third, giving 103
